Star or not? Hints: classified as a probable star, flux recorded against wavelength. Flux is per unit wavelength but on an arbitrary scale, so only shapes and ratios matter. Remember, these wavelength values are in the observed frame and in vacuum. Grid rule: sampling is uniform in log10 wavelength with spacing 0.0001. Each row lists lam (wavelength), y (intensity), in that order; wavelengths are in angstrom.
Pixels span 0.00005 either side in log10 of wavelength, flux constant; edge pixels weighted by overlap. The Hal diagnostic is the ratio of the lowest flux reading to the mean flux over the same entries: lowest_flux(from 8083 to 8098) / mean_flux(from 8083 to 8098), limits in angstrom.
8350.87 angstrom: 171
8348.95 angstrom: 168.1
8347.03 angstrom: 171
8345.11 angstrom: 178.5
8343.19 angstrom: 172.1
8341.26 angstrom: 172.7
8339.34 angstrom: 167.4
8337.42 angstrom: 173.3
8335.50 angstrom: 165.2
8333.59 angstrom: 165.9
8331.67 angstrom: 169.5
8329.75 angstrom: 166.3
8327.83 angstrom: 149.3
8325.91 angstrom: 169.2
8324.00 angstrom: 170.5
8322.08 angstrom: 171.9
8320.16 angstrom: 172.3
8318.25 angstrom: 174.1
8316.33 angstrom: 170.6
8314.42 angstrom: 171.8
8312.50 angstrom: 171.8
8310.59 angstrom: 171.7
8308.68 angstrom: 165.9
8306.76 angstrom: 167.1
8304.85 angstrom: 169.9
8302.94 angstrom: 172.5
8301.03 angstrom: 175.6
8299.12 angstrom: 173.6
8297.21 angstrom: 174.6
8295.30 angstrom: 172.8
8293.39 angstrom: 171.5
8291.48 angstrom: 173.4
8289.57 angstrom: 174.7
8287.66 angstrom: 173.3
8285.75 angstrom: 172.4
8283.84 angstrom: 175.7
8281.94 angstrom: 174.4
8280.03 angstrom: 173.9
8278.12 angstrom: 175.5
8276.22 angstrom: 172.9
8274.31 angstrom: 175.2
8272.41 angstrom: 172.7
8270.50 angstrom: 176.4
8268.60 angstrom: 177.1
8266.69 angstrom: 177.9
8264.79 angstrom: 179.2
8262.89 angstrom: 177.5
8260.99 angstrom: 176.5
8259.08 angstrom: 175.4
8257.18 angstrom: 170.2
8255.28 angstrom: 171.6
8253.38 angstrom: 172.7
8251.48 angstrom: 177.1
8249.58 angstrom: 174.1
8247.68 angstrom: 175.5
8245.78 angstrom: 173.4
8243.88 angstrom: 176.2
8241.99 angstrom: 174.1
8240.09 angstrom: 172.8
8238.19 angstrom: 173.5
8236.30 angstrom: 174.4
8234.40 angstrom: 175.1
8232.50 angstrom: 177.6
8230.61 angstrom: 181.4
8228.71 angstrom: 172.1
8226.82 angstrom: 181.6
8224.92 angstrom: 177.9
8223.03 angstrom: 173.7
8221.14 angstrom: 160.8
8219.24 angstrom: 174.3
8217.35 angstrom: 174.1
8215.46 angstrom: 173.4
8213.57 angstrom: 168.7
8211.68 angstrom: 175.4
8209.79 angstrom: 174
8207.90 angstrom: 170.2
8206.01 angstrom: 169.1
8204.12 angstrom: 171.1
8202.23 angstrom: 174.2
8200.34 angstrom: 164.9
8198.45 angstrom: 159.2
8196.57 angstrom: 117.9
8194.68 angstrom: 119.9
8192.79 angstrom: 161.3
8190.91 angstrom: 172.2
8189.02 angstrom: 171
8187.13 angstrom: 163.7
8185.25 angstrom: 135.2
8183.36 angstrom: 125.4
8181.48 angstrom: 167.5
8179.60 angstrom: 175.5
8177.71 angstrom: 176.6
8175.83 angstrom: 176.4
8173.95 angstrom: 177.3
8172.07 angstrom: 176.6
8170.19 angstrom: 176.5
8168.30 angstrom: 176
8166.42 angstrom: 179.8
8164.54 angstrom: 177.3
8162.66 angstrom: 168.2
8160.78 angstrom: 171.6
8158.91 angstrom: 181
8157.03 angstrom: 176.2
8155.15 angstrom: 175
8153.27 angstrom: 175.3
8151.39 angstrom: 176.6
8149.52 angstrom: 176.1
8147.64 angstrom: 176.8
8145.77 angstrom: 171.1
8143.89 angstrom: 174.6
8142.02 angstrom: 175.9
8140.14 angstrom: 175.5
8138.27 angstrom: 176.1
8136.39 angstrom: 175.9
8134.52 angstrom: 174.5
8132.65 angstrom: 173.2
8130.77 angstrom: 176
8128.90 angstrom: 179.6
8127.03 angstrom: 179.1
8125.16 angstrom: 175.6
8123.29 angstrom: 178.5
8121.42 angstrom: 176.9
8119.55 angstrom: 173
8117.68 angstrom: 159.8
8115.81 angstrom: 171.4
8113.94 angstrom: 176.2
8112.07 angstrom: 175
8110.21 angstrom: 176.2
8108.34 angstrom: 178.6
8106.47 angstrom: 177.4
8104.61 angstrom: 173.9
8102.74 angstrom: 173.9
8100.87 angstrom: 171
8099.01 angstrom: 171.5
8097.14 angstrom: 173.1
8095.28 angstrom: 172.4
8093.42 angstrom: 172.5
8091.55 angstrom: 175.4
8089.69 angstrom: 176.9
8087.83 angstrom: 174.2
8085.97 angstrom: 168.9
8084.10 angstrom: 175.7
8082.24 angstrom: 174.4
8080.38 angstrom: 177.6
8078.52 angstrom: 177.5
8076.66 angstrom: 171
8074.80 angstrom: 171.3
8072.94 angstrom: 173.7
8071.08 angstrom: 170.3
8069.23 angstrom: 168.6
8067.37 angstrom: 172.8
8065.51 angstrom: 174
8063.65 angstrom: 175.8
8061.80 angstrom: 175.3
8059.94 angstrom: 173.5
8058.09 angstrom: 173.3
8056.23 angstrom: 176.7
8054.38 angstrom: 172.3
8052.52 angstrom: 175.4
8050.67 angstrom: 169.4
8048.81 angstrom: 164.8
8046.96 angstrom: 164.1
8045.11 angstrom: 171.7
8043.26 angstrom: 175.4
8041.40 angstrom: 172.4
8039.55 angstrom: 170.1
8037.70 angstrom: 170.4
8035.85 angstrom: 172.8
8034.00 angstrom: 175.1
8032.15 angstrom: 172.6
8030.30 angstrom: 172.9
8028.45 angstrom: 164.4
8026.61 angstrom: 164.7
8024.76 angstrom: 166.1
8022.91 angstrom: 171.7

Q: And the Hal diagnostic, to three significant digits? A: 0.973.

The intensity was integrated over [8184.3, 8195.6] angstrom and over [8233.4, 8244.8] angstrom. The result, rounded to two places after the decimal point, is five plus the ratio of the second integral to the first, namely 6.14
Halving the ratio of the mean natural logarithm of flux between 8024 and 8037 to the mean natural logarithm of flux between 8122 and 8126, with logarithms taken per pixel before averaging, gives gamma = 0.496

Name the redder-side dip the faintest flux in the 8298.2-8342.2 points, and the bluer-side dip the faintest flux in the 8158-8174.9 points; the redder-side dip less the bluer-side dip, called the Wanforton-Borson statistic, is -19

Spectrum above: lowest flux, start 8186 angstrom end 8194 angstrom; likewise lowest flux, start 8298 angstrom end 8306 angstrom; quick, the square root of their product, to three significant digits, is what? 166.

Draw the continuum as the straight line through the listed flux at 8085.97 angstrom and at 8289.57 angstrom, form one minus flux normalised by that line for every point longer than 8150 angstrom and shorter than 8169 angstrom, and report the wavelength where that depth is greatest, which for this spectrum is 8162.66 angstrom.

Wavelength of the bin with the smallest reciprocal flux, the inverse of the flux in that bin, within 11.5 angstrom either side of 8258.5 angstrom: 8264.79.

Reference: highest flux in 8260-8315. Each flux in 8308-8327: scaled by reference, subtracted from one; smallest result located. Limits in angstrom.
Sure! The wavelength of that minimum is 8318.25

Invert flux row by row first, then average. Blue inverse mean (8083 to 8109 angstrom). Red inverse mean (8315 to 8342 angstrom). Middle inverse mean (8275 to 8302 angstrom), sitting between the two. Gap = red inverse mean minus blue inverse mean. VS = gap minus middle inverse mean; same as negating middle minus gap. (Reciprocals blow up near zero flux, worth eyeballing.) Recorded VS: -0.0056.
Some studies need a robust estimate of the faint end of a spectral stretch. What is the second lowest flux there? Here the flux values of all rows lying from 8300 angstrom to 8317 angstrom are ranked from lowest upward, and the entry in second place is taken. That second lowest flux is 167.1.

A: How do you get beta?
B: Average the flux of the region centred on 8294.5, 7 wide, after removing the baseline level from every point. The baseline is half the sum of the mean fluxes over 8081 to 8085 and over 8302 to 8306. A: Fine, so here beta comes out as 0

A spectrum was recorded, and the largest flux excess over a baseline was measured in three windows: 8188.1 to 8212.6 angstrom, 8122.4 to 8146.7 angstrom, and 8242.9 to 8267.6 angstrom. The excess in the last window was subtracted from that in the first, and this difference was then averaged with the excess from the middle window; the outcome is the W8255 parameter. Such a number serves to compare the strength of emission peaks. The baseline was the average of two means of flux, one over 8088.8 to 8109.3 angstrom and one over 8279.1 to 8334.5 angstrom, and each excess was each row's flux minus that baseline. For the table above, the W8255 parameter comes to 1.6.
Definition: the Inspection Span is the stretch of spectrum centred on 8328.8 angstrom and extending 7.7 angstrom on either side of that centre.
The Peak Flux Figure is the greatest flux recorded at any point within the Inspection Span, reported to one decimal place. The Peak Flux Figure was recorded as 171.9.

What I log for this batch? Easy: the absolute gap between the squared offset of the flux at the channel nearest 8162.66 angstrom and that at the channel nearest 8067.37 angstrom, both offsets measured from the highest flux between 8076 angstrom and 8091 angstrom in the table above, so 65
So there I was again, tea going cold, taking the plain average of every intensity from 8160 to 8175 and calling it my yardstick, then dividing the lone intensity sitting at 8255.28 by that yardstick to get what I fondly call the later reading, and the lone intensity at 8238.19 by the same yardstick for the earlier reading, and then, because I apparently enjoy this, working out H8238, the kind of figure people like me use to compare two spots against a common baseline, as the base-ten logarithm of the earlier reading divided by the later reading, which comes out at 0.005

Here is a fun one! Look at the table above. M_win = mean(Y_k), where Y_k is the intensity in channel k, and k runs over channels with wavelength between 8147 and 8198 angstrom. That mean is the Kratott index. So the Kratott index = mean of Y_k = 167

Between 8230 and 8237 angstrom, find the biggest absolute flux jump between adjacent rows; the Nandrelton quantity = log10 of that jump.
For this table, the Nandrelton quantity 0.58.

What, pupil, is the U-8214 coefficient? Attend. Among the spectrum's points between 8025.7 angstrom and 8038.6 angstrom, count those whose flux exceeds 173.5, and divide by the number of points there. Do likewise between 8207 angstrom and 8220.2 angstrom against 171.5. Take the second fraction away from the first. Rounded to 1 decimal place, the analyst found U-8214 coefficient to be -0.6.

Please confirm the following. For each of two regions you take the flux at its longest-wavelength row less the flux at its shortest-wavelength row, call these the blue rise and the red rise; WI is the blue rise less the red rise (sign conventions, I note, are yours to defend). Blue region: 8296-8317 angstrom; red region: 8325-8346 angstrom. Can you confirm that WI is -13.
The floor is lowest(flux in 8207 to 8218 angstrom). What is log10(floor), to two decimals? 2.23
